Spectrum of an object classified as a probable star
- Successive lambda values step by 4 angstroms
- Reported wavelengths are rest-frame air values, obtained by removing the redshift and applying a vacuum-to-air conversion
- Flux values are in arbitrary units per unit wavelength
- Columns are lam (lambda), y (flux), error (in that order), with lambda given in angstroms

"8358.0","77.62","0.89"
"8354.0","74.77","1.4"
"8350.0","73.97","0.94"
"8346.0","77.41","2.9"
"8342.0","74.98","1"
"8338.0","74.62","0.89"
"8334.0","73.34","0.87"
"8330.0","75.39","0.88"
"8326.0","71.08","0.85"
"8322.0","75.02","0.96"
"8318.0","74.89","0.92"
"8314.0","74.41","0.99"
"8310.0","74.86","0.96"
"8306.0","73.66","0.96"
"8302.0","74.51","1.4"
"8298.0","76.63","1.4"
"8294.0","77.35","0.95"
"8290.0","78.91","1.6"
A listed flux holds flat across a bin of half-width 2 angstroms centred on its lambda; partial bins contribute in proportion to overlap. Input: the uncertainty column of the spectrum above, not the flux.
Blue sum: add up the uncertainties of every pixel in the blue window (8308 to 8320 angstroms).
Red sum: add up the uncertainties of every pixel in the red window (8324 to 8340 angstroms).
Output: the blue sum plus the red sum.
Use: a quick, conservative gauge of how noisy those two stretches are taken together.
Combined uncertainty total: 6.4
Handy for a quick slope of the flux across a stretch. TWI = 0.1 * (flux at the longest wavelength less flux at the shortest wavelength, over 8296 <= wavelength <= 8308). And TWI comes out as -0.3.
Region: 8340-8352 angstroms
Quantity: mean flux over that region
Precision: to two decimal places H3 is 75.45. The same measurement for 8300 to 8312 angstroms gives 74.34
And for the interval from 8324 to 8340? 73.61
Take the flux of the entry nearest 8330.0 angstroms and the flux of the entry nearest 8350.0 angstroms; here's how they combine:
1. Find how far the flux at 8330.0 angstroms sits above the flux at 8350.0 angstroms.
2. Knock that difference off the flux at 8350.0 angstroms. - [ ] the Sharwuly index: 73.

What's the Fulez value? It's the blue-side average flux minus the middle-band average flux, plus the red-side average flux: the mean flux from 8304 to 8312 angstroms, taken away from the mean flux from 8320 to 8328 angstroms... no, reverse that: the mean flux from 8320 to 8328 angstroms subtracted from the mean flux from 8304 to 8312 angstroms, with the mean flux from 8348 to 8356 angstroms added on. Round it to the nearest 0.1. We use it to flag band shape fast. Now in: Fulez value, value 75.6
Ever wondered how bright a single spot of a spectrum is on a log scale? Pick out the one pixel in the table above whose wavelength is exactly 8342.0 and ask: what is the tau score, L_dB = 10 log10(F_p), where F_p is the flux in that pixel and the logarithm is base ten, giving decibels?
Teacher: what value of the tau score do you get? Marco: 18.7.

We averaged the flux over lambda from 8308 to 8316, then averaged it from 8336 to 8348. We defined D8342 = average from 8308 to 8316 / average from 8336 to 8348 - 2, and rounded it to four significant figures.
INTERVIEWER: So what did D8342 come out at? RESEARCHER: -1.014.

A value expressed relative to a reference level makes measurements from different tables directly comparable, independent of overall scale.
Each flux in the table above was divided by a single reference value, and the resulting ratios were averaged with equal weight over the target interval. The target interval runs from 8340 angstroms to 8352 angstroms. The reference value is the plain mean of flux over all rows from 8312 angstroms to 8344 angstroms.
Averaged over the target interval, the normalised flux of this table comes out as 1.02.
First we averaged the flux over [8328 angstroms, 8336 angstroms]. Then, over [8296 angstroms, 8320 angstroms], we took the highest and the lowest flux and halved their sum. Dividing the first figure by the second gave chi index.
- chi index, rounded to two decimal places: 0.99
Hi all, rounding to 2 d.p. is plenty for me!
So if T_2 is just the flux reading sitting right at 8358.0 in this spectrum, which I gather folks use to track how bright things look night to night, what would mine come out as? 77.62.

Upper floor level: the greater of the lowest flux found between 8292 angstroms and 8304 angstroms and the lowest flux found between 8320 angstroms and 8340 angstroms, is 74.5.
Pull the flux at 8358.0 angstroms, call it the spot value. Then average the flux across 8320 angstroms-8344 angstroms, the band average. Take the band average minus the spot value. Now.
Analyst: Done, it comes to -3.5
